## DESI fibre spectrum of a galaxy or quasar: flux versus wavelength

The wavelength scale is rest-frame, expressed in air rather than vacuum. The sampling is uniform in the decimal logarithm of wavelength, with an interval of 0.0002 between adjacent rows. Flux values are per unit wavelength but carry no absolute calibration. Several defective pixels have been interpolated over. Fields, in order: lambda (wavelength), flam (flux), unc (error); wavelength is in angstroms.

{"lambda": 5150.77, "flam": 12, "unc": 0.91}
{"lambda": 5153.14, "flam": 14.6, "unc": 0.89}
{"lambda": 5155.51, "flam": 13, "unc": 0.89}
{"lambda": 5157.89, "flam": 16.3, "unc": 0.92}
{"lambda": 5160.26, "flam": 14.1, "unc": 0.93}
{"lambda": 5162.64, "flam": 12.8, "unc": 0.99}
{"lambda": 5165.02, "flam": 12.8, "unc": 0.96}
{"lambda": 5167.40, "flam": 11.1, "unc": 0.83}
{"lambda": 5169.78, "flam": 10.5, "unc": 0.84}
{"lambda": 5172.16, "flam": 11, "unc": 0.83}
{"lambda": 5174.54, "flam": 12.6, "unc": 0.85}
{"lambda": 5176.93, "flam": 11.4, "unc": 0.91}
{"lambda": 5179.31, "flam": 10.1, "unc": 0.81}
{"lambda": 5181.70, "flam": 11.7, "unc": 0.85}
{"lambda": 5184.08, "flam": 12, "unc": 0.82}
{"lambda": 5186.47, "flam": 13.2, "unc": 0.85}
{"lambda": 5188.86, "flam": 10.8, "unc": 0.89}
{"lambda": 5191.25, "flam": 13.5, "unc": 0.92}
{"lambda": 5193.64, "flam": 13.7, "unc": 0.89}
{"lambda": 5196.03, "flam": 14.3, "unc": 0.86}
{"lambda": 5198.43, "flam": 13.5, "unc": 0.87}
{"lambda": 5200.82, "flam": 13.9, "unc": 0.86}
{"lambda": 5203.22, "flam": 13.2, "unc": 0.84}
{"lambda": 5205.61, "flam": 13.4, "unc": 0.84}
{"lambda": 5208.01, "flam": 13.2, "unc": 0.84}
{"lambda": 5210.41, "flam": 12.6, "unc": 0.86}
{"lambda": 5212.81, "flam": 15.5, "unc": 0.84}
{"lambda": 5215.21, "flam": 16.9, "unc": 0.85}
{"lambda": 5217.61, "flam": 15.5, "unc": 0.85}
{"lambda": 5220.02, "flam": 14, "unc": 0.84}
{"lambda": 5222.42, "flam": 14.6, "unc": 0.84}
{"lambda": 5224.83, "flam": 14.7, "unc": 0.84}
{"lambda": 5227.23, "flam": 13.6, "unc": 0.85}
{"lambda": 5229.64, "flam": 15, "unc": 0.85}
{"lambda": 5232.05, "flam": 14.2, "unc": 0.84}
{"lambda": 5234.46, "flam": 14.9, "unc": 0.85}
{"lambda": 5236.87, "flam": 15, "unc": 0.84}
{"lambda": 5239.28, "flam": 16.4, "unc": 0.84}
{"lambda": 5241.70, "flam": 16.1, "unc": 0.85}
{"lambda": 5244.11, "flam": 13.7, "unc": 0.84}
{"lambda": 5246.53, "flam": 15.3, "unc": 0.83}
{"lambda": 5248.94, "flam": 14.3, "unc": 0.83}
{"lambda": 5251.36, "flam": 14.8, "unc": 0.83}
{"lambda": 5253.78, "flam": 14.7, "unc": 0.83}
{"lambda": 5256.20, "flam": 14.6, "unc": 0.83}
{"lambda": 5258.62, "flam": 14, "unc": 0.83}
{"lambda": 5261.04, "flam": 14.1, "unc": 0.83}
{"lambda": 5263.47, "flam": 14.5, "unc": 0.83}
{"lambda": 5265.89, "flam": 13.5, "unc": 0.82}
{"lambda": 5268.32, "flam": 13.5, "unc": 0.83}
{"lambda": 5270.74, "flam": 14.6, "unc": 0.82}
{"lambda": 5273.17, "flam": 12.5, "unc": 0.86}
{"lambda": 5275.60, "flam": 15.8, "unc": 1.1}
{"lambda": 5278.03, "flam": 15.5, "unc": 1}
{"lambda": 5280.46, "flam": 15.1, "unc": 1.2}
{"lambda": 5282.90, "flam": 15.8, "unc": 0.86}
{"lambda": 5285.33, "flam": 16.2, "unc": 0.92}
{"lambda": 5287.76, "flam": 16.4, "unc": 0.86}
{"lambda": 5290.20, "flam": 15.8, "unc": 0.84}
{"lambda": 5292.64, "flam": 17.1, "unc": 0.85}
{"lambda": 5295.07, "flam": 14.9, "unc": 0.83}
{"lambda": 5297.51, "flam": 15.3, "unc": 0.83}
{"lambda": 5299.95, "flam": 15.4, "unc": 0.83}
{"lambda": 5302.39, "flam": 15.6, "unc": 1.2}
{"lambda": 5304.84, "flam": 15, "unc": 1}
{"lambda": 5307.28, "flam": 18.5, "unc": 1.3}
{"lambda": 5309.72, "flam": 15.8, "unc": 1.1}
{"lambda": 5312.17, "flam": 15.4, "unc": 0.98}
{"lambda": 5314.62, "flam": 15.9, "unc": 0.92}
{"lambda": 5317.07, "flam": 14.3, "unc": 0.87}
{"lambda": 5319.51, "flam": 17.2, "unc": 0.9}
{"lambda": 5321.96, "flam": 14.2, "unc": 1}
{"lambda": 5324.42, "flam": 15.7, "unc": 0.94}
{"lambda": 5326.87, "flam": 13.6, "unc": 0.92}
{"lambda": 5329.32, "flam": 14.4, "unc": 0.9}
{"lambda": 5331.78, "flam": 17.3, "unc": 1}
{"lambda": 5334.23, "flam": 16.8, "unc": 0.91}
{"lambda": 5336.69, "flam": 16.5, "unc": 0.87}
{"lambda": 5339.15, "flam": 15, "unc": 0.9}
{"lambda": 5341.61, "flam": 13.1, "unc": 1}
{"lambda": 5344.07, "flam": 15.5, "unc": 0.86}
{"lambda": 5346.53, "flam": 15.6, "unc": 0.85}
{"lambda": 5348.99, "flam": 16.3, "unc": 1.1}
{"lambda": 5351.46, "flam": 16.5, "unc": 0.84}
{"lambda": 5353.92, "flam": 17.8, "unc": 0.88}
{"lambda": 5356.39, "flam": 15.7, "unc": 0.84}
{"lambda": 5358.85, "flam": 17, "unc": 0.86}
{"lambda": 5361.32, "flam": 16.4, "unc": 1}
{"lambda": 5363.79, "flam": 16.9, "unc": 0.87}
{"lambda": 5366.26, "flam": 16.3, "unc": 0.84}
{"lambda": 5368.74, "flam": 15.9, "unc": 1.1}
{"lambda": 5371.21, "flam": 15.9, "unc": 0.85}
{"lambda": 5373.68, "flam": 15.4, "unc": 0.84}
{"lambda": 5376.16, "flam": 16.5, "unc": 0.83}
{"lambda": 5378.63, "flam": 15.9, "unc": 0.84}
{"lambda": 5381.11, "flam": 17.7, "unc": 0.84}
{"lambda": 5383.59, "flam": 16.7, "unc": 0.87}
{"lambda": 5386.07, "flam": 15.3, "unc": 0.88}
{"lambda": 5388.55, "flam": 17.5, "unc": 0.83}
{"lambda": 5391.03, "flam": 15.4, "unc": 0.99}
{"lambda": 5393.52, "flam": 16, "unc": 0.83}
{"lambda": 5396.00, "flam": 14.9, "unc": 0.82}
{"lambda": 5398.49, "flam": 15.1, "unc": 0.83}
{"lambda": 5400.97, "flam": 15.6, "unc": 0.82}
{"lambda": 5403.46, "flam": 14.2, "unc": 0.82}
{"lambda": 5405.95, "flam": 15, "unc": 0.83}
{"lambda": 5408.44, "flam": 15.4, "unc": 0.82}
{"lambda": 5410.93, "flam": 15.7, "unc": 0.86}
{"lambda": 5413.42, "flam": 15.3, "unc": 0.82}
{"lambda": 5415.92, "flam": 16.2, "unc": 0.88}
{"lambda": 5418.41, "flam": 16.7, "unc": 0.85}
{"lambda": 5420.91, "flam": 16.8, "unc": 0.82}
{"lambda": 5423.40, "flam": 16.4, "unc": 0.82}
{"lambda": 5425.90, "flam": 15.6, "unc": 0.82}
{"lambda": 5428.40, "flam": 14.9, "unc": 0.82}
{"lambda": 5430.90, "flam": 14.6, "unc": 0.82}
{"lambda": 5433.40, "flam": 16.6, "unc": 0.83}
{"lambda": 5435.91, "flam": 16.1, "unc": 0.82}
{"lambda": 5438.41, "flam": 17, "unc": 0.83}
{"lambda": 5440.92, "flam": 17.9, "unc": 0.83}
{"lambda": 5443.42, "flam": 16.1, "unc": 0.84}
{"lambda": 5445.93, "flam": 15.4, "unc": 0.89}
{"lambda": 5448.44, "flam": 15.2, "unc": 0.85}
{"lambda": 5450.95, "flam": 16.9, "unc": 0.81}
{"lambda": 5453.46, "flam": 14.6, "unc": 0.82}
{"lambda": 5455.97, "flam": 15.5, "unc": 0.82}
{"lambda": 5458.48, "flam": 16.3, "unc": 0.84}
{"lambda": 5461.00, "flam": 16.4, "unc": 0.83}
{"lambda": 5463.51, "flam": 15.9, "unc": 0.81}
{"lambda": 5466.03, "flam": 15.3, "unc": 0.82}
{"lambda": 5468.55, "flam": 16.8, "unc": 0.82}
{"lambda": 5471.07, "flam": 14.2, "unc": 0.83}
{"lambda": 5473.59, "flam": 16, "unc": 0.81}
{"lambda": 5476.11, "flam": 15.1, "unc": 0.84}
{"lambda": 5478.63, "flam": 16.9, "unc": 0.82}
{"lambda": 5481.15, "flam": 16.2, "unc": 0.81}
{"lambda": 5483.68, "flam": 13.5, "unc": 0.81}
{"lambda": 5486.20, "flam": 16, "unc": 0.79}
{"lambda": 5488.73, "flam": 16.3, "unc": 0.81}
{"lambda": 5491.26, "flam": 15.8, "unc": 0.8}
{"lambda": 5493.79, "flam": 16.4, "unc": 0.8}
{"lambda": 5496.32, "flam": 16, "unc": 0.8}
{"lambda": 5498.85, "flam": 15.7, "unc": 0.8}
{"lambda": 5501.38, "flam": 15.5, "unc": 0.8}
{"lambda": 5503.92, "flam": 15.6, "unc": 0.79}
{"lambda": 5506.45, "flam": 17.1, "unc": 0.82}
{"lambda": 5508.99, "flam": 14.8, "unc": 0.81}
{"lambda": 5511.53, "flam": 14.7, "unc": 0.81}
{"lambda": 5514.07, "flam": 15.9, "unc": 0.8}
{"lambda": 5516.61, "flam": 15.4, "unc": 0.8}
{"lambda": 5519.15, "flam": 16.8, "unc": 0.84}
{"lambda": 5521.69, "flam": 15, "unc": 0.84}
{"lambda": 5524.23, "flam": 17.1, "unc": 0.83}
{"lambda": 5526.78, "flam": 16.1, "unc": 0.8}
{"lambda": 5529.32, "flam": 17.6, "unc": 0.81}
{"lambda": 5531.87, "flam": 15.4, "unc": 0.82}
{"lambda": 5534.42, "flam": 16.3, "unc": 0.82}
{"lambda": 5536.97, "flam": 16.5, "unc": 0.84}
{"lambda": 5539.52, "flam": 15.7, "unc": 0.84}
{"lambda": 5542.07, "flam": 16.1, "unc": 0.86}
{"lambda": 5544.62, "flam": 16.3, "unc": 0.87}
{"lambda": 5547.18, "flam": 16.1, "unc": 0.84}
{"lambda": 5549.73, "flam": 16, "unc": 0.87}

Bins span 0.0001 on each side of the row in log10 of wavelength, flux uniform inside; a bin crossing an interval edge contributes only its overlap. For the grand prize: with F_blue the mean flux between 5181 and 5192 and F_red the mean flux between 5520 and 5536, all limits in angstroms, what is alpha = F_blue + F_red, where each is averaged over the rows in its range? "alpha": 28.5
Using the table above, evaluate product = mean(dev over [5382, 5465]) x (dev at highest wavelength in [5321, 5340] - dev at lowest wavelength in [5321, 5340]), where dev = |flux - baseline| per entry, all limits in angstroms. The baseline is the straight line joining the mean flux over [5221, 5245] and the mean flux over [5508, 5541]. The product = -0.52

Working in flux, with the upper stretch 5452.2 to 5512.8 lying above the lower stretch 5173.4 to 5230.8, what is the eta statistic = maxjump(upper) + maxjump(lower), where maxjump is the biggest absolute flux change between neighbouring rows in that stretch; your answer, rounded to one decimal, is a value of 5.6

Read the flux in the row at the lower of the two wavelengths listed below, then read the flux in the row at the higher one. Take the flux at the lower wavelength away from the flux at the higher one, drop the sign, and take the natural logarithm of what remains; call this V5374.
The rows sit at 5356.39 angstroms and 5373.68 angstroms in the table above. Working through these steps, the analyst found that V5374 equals -1.2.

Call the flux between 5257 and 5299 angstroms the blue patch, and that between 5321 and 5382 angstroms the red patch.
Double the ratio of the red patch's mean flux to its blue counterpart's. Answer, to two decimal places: 2.13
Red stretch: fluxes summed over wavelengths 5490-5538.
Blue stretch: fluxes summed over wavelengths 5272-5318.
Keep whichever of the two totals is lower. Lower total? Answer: 296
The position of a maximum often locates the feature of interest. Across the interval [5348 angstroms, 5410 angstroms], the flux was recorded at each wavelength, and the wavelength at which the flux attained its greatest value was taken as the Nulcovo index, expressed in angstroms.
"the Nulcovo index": 5353.92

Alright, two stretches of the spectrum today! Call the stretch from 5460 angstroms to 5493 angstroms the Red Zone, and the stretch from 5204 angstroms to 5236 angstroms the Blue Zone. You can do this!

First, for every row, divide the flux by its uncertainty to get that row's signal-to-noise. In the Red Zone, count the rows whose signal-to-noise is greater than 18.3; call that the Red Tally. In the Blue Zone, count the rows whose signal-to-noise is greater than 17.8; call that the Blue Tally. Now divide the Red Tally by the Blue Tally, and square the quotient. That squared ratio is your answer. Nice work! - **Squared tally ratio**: 11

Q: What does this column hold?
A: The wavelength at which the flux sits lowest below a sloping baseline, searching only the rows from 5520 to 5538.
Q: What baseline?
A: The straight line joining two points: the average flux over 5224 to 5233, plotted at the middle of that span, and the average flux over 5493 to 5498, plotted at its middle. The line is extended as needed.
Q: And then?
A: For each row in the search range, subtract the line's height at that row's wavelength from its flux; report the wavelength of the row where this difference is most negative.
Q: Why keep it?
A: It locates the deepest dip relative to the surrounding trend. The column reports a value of 5521.69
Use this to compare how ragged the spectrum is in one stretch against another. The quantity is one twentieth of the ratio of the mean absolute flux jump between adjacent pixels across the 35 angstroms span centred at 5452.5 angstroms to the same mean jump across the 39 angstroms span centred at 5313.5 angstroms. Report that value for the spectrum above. 0.032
